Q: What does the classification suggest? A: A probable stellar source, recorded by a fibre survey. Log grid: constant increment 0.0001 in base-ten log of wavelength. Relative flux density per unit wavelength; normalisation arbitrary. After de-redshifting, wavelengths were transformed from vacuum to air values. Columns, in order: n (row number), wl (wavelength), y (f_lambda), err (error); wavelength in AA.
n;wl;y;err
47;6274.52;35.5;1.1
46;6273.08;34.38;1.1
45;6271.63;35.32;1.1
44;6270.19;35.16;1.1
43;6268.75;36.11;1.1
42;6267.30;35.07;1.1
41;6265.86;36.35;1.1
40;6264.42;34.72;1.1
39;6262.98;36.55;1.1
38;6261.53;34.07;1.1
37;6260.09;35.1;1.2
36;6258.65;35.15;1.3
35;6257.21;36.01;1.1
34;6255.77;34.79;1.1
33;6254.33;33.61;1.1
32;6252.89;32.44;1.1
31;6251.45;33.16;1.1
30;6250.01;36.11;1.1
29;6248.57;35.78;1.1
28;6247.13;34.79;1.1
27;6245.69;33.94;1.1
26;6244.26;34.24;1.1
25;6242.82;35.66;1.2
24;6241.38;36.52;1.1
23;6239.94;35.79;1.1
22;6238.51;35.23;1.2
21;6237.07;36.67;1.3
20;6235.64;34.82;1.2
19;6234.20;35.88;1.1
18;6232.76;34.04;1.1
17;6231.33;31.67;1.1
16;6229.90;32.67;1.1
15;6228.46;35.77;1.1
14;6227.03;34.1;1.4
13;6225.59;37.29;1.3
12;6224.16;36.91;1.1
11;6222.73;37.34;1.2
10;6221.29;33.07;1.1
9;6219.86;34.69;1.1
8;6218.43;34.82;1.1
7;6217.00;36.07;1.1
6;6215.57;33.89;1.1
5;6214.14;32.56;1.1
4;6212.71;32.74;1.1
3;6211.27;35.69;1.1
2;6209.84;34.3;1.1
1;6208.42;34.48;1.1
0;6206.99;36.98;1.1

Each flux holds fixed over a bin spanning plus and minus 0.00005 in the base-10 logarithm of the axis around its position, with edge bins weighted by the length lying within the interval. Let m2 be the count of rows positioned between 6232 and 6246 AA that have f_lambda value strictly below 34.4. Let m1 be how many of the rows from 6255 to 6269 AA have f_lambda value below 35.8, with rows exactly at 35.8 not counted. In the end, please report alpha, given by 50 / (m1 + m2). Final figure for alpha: 5.56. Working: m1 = 6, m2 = 3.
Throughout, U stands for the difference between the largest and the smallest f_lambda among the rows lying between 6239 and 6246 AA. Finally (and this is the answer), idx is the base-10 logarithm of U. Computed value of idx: 0.41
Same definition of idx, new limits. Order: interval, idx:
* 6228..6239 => 0.70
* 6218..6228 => 0.63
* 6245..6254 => 0.56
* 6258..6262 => 0.03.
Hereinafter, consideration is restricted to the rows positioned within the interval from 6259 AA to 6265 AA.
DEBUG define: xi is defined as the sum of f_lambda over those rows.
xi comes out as 140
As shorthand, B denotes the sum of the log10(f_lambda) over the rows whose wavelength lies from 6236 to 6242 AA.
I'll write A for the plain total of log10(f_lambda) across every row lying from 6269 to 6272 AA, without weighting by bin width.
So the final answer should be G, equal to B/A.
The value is 2.0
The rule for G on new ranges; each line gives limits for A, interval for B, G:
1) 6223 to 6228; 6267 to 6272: 1.3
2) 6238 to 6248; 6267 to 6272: 0.6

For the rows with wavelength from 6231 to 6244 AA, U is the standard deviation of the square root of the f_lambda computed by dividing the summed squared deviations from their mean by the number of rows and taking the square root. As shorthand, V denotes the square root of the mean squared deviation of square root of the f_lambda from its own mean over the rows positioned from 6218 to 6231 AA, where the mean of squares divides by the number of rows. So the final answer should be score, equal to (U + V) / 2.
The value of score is 0.132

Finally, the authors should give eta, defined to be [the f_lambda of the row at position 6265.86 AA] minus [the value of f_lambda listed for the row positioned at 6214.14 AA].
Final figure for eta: 3.8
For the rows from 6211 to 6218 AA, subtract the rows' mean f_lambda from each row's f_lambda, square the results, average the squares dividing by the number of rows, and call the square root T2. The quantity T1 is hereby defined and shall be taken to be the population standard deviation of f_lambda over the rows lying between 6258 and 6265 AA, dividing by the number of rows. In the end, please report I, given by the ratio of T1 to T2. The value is 0.6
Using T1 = 0.8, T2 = 1.5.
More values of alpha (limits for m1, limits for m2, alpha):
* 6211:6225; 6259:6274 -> 5.56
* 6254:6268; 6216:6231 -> 5.00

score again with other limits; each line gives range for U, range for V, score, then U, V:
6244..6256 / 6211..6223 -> 0.113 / 0.10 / 0.13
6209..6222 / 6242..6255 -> 0.101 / 0.10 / 0.10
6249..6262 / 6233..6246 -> 0.088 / 0.10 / 0.08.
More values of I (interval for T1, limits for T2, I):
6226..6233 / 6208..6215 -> 1.2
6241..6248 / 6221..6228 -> 0.5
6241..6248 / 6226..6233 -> 0.7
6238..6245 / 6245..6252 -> 0.7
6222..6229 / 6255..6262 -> 2.0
